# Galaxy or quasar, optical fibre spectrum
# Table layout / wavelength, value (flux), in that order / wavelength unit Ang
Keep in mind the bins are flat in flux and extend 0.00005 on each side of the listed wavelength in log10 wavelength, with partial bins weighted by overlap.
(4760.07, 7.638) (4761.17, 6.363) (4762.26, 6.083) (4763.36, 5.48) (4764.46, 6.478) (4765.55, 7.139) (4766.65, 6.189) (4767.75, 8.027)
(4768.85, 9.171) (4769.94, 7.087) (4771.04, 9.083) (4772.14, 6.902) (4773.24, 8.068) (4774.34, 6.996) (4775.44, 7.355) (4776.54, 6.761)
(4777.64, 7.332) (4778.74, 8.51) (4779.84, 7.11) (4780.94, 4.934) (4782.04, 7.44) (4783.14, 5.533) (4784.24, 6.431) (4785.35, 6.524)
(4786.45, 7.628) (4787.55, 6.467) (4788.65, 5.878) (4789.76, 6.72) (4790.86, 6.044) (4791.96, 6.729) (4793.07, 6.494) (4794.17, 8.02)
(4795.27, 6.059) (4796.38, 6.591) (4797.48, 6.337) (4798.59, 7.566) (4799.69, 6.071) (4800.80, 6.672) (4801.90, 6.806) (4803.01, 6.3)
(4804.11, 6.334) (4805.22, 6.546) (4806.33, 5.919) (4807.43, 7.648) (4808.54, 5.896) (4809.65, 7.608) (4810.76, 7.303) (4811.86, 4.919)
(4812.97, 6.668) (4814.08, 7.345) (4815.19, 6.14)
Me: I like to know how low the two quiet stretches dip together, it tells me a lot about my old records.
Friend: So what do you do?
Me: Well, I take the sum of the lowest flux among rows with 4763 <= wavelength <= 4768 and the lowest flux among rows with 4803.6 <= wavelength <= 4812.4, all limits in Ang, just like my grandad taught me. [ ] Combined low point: 10.4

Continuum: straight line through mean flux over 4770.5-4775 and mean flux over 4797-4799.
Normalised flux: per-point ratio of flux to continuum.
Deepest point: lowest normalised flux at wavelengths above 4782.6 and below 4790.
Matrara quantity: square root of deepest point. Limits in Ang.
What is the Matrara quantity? 0.86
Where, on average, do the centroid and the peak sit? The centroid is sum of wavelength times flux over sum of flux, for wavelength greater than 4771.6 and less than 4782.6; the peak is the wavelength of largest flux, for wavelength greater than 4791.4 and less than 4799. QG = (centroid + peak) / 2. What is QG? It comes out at 4785.6 Ang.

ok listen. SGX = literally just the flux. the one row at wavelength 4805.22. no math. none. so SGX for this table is 6.546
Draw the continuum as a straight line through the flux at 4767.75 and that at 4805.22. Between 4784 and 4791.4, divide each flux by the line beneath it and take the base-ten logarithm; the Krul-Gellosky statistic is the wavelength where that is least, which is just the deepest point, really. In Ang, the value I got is 4788.65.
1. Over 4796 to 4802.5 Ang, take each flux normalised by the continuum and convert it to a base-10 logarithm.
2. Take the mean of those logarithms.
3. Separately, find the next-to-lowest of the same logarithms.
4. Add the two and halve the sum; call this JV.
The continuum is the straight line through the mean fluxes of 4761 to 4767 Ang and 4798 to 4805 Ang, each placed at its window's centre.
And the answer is -0.01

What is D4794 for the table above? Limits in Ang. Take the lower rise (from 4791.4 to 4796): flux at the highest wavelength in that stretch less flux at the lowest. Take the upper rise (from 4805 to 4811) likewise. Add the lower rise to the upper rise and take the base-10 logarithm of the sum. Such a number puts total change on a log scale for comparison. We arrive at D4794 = -1.1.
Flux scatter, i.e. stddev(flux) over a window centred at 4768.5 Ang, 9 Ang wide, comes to 1.1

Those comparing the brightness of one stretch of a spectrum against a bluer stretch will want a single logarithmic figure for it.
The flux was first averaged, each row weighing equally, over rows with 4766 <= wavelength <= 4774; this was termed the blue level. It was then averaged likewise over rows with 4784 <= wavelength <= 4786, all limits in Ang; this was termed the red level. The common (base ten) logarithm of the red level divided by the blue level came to -0.08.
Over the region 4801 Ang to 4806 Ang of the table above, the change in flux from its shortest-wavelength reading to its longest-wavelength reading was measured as -0.26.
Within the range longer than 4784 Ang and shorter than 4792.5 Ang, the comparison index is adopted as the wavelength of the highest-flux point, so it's 4786.45 Ang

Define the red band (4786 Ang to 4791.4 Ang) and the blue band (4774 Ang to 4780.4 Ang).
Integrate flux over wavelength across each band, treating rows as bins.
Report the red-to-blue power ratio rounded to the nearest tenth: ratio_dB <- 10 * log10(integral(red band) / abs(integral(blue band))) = -1.3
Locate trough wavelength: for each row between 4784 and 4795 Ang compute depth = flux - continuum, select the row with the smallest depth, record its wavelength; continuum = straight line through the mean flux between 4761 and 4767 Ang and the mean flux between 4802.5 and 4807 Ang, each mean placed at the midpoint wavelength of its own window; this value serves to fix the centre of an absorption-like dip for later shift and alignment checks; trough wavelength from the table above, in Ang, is 4788.65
